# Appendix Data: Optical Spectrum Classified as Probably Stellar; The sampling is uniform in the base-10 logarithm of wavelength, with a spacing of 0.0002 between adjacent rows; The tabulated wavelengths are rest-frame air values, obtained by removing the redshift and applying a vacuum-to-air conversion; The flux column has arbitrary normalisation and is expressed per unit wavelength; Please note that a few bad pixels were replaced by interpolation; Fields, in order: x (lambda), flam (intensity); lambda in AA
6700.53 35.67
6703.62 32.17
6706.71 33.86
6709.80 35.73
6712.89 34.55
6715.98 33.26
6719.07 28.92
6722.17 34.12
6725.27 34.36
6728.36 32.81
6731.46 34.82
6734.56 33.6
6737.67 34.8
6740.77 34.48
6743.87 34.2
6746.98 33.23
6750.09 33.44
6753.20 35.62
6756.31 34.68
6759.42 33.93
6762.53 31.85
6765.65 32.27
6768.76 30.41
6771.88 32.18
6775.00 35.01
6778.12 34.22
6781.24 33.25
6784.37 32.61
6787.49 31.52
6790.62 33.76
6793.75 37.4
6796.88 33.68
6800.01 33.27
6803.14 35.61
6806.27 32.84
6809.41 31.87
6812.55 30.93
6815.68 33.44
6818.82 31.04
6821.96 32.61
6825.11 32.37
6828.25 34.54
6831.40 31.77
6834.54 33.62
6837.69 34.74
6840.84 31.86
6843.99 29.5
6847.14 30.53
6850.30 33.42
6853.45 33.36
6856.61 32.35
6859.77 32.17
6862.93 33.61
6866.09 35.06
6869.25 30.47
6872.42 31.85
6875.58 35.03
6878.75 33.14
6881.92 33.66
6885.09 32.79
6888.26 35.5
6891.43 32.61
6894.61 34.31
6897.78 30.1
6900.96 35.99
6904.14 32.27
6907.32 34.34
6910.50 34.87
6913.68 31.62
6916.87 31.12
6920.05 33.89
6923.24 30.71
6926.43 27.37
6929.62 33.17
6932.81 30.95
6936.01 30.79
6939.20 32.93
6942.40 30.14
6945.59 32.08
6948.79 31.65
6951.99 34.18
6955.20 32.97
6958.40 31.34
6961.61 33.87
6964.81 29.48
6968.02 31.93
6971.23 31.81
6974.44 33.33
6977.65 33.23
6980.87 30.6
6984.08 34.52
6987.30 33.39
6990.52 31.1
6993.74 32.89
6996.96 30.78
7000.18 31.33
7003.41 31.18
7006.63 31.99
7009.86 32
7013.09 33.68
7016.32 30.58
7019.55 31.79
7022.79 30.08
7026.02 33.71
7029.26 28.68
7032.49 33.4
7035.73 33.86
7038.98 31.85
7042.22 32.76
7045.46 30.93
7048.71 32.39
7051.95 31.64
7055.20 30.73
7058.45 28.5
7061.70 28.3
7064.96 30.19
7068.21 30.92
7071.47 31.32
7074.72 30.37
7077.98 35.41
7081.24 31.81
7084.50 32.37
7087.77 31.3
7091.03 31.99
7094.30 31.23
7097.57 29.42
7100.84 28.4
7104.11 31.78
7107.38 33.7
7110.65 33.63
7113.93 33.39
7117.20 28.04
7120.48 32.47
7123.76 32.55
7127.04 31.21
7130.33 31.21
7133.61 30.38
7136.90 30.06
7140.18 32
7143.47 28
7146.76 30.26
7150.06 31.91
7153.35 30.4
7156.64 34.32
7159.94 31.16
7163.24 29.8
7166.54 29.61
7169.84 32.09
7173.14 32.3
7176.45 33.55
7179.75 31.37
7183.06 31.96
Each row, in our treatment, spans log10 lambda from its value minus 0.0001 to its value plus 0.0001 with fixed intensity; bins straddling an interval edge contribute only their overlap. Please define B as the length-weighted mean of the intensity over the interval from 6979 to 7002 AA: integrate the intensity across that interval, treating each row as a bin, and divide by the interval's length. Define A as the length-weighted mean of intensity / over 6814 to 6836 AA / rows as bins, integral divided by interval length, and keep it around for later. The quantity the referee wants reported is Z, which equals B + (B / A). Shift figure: 33.1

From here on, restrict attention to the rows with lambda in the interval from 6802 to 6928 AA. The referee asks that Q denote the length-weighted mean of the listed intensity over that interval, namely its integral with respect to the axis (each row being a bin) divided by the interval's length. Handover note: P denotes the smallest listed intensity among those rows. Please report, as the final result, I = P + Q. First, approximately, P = 27.37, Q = 32.7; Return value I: 60.1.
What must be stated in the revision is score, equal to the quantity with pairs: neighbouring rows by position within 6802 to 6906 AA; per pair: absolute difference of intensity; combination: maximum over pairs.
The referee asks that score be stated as 5.9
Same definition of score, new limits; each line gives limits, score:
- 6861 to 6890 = 4.6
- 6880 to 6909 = 5.9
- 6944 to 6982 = 4.4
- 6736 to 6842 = 3.7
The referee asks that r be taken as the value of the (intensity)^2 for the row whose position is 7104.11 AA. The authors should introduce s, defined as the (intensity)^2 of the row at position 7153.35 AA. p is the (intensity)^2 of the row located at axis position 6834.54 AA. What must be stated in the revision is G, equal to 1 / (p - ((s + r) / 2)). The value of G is 0.006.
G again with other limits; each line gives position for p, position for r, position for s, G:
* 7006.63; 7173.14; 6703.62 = -0.064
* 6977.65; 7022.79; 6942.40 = 0.005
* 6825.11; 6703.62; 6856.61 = 0.141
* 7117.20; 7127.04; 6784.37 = -0.004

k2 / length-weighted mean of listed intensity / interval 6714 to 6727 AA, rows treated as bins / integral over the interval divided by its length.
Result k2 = 32.7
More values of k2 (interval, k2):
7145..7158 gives 31.6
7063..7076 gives 30.6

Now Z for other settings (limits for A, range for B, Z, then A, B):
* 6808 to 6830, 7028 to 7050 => 33.0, 32.4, 32.0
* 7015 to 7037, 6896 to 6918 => 34.0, 31.7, 33.0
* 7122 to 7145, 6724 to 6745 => 35.3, 30.8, 34.2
